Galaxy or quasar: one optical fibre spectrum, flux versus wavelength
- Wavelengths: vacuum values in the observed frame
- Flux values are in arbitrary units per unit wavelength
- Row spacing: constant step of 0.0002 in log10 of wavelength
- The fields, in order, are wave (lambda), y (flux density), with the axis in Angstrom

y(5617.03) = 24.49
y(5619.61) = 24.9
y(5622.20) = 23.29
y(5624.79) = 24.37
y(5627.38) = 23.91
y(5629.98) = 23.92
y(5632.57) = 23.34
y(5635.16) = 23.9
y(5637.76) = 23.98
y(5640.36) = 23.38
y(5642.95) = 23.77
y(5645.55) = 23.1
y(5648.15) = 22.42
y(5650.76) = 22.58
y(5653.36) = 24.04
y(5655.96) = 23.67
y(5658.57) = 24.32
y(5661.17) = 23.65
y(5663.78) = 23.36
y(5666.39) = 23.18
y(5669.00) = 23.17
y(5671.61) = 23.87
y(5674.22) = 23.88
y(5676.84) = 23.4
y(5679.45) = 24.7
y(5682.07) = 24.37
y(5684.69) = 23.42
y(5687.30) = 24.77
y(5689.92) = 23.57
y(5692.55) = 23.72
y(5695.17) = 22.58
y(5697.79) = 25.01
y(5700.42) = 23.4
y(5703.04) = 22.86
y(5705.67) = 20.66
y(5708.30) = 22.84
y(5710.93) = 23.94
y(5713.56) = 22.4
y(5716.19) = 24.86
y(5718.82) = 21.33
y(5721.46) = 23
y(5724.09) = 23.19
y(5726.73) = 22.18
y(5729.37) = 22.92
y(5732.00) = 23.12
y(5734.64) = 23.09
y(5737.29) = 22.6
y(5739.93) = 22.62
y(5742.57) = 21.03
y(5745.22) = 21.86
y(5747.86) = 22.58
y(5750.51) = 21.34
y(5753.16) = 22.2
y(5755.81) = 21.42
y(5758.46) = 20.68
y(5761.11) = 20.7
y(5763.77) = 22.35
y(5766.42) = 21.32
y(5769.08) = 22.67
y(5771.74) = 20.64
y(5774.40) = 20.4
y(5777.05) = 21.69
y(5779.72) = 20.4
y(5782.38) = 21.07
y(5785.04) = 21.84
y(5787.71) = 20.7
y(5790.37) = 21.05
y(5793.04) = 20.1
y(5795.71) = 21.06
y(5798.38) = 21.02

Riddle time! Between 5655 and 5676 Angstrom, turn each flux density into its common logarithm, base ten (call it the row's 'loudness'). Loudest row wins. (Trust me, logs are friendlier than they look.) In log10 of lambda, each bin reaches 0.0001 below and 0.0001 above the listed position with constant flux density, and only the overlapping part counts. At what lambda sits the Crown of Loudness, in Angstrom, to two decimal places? 5658.57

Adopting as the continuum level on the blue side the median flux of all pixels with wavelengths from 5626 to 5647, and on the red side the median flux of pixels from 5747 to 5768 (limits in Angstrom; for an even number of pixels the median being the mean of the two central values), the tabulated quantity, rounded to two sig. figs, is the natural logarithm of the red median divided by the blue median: -0.11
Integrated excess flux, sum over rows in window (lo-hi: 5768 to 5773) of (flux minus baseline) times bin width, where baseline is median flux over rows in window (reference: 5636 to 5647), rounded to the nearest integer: -10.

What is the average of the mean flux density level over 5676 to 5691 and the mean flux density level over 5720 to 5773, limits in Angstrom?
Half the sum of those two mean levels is 23.1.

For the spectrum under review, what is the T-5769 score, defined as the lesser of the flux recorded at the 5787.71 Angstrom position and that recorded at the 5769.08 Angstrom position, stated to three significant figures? 20.7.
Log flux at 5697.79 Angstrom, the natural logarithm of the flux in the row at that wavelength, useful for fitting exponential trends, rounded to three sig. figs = 3.22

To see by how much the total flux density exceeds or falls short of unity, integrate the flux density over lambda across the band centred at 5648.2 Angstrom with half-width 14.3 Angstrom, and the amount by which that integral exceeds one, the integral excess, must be 672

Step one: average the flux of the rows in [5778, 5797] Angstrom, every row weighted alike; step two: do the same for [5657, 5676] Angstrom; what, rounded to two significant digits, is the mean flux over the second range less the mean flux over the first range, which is 2.7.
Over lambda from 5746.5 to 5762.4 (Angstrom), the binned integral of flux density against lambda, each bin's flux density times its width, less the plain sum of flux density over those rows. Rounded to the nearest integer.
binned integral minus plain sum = 213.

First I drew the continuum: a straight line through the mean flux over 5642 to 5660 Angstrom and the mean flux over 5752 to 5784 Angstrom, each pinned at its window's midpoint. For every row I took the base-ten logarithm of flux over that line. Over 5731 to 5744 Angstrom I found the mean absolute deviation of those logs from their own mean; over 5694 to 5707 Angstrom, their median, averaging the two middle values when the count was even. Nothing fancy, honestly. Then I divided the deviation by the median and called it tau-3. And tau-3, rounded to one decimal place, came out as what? 1.4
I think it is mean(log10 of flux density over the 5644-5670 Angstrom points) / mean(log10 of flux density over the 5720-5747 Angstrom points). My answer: 1.011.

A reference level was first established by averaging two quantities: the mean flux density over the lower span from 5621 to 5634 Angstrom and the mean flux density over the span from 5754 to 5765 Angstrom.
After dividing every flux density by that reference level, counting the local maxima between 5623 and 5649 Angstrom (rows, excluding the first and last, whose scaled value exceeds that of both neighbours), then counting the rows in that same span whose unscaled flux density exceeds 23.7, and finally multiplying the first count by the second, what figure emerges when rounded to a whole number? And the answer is 18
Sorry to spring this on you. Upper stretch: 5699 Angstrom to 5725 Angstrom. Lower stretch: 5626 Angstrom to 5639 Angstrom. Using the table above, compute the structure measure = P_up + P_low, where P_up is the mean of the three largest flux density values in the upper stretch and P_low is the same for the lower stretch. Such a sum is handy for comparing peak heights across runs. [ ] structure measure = 48.0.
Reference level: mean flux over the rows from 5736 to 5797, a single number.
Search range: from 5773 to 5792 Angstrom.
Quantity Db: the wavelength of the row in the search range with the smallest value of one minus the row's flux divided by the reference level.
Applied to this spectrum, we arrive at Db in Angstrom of 5785.04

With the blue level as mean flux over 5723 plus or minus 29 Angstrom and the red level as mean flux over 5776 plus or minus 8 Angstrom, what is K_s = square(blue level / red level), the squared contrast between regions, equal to 1.15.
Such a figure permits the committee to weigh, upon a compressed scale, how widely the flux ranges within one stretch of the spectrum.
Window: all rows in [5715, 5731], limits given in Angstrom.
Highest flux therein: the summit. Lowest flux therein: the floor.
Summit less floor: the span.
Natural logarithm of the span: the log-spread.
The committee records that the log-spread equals 1.3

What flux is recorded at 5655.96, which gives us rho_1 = 23.67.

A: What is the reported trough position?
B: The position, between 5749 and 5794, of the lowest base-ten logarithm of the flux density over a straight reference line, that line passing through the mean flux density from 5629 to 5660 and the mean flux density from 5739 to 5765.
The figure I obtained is 5774.40 Angstrom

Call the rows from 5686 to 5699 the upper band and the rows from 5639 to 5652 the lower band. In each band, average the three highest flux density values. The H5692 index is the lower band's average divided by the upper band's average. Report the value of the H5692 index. 0.96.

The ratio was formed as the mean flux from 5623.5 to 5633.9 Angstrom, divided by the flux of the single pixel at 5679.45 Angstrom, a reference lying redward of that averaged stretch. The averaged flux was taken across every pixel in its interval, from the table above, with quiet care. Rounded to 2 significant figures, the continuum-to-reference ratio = 0.97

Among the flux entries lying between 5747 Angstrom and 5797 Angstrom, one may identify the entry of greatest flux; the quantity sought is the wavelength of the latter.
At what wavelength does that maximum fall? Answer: 5769.08 Angstrom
